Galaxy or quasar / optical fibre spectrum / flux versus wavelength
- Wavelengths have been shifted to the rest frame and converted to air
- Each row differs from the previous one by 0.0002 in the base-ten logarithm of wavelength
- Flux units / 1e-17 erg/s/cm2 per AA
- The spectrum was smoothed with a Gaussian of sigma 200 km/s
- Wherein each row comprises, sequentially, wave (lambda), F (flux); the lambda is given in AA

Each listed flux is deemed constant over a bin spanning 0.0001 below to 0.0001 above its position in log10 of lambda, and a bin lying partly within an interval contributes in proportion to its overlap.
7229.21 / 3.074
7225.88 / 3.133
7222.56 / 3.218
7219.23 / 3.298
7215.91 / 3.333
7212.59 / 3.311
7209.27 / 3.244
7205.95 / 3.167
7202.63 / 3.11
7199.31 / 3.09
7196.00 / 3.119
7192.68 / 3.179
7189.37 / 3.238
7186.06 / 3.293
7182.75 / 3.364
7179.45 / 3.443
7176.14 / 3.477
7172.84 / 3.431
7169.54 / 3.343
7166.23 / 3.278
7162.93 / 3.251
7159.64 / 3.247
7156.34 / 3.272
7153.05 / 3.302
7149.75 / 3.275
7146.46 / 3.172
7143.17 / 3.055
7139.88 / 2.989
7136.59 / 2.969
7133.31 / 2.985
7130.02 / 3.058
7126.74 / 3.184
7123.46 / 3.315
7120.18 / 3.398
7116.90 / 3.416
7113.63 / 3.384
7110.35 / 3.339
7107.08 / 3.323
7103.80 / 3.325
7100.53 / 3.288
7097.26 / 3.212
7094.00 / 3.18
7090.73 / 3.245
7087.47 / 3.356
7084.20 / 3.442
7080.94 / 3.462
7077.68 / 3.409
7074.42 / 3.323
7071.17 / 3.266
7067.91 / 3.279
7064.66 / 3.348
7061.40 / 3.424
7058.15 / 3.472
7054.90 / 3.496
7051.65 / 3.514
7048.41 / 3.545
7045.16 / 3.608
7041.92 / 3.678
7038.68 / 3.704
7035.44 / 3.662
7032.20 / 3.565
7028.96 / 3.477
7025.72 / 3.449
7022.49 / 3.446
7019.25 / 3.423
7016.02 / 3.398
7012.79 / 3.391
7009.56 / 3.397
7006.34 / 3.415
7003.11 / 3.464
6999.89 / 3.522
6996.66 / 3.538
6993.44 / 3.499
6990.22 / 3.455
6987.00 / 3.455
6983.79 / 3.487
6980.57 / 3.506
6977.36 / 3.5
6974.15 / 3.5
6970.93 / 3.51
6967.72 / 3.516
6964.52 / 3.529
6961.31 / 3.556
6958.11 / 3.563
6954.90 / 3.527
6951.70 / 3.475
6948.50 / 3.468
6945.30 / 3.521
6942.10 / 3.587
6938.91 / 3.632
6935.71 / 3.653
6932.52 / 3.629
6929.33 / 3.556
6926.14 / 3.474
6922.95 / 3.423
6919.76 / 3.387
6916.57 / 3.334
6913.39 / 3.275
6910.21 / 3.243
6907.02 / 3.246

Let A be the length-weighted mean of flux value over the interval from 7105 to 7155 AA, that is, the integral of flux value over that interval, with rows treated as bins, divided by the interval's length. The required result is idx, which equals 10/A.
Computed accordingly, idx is 3.11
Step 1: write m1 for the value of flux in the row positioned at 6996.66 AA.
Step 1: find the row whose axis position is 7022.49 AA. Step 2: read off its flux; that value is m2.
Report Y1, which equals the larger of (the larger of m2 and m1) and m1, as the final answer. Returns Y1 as 3.54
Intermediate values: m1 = 3.538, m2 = 3.446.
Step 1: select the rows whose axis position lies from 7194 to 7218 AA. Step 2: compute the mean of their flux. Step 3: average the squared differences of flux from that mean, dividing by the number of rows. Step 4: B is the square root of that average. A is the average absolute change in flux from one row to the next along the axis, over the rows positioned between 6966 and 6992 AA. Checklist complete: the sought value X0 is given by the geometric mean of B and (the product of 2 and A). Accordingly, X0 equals 0.04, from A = 0.01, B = 0.09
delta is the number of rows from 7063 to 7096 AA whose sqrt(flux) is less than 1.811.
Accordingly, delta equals 4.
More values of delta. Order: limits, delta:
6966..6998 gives 0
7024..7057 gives 0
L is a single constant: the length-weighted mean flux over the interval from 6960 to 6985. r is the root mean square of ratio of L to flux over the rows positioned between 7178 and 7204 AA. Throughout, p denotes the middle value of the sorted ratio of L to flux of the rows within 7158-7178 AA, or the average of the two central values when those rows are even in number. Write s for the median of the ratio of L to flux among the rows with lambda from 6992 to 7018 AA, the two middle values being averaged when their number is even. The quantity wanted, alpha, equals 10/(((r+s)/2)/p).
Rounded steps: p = 1.06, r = 1.09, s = 1.02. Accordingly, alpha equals 10.1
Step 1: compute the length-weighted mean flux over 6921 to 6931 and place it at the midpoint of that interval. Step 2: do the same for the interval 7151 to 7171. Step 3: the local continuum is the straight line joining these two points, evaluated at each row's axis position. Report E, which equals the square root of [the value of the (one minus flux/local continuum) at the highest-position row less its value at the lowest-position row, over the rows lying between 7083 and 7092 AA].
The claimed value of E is 0.24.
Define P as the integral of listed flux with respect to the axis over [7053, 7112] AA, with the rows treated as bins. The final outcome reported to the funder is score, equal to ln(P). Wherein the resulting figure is 5.28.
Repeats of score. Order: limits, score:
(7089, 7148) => 5.24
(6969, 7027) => 5.30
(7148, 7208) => 5.28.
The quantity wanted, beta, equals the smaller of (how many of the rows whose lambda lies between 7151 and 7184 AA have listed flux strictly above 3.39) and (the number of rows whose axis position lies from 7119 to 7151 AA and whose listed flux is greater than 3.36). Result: 1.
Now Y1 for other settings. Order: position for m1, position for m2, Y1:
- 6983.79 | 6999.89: 3.52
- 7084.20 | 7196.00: 3.44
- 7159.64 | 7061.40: 3.42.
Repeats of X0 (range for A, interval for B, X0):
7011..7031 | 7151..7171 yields 0.03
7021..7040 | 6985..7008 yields 0.06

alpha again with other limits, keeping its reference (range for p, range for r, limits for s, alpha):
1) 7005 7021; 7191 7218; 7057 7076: 9.6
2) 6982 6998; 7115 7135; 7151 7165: 9.3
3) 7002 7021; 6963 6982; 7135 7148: 9.5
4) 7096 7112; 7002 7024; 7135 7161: 10.0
